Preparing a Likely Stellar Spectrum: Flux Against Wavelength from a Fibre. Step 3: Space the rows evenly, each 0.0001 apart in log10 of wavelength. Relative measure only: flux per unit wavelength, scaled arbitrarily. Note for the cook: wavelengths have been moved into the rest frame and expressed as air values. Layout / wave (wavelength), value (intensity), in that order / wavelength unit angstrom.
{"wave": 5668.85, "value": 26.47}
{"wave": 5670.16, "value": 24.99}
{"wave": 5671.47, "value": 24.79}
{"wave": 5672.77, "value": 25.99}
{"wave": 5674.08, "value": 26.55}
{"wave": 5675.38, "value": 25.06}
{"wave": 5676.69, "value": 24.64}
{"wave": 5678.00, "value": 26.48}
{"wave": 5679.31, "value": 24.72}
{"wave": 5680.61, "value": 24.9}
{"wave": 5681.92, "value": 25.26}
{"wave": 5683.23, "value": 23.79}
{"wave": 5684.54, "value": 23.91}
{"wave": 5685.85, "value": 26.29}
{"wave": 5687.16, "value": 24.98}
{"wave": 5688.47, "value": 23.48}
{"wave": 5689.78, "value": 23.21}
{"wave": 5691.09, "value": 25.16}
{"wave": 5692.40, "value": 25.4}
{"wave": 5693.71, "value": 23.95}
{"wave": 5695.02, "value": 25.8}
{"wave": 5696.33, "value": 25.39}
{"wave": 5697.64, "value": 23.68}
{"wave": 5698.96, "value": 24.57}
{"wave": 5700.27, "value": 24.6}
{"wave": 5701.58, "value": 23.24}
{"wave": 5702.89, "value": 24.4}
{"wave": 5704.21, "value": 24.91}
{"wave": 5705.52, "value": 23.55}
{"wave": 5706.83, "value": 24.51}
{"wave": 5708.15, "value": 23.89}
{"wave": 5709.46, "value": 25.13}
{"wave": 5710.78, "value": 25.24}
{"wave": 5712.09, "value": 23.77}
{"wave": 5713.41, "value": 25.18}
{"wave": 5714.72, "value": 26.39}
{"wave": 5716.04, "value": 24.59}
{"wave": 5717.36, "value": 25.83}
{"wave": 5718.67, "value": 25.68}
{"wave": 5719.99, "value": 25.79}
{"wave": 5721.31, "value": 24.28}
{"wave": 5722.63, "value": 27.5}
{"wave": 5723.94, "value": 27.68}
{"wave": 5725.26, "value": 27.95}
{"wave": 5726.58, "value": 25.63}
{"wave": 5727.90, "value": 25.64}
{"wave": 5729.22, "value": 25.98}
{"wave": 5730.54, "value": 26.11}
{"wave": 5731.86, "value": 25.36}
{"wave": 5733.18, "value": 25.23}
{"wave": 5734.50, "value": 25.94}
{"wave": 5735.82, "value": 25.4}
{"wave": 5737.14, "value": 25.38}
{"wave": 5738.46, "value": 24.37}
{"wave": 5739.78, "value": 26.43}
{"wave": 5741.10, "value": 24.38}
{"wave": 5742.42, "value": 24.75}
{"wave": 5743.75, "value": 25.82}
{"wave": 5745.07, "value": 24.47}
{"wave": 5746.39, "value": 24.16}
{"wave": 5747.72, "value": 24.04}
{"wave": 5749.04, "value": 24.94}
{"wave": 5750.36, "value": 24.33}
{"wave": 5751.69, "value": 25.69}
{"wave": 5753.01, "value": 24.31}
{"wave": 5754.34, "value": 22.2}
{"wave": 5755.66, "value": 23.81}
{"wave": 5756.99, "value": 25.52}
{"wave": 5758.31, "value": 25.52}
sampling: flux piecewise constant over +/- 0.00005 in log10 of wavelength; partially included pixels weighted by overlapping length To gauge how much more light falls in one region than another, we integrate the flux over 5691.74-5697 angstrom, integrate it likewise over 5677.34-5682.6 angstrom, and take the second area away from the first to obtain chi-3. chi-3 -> -1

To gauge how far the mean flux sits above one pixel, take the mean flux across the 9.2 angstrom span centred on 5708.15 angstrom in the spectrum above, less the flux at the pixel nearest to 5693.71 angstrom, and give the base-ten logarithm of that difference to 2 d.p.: -0.32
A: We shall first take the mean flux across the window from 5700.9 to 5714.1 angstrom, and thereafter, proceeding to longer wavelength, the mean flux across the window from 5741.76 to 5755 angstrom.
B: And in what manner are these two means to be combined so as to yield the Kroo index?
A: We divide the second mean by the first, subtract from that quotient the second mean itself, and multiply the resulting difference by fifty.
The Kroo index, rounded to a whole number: -1173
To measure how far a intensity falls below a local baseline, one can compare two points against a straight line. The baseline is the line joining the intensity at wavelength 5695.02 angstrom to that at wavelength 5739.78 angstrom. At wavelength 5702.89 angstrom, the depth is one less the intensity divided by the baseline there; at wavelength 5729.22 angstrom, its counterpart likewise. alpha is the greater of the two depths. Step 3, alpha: 0.0583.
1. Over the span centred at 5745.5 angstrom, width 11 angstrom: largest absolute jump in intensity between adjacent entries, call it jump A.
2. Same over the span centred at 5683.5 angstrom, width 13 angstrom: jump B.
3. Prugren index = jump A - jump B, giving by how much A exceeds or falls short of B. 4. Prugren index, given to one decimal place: -1.0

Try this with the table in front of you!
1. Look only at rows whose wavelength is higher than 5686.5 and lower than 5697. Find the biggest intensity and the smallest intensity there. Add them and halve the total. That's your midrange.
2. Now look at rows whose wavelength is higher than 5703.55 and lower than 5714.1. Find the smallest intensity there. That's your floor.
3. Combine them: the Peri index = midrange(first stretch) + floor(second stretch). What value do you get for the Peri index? 48.1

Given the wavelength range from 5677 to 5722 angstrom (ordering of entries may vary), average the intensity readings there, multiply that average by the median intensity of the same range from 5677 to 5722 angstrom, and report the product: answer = 614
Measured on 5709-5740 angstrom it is 658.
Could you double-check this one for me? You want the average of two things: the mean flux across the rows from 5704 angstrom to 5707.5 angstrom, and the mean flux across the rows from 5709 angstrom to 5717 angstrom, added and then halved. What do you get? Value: 24.7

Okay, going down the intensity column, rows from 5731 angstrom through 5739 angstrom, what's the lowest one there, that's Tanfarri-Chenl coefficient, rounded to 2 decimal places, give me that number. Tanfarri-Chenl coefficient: 24.37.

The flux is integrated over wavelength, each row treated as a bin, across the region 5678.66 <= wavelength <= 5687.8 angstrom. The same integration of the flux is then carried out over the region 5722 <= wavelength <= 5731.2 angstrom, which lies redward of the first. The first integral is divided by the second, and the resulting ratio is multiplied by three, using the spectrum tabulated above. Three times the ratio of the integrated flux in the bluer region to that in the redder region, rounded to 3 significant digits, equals 2.78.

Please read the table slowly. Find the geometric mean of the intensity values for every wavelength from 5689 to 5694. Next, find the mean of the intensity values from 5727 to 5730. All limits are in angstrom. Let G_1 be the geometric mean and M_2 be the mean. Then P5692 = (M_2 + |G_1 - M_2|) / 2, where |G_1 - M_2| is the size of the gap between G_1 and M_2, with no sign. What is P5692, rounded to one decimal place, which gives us 13.6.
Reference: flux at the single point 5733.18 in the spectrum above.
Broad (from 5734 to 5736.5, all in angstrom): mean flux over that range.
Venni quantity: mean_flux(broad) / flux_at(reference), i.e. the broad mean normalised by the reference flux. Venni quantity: 1.02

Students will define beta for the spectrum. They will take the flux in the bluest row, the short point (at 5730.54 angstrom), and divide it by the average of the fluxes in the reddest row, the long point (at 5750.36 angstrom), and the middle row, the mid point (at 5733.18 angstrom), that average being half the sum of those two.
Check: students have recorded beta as 1.05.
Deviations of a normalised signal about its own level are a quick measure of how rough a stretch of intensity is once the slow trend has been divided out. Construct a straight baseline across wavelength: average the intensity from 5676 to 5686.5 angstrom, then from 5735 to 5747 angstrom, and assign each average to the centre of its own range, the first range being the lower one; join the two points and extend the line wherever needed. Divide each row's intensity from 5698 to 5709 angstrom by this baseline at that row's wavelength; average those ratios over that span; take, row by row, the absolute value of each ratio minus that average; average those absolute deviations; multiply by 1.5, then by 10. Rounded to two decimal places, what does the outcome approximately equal 0.29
